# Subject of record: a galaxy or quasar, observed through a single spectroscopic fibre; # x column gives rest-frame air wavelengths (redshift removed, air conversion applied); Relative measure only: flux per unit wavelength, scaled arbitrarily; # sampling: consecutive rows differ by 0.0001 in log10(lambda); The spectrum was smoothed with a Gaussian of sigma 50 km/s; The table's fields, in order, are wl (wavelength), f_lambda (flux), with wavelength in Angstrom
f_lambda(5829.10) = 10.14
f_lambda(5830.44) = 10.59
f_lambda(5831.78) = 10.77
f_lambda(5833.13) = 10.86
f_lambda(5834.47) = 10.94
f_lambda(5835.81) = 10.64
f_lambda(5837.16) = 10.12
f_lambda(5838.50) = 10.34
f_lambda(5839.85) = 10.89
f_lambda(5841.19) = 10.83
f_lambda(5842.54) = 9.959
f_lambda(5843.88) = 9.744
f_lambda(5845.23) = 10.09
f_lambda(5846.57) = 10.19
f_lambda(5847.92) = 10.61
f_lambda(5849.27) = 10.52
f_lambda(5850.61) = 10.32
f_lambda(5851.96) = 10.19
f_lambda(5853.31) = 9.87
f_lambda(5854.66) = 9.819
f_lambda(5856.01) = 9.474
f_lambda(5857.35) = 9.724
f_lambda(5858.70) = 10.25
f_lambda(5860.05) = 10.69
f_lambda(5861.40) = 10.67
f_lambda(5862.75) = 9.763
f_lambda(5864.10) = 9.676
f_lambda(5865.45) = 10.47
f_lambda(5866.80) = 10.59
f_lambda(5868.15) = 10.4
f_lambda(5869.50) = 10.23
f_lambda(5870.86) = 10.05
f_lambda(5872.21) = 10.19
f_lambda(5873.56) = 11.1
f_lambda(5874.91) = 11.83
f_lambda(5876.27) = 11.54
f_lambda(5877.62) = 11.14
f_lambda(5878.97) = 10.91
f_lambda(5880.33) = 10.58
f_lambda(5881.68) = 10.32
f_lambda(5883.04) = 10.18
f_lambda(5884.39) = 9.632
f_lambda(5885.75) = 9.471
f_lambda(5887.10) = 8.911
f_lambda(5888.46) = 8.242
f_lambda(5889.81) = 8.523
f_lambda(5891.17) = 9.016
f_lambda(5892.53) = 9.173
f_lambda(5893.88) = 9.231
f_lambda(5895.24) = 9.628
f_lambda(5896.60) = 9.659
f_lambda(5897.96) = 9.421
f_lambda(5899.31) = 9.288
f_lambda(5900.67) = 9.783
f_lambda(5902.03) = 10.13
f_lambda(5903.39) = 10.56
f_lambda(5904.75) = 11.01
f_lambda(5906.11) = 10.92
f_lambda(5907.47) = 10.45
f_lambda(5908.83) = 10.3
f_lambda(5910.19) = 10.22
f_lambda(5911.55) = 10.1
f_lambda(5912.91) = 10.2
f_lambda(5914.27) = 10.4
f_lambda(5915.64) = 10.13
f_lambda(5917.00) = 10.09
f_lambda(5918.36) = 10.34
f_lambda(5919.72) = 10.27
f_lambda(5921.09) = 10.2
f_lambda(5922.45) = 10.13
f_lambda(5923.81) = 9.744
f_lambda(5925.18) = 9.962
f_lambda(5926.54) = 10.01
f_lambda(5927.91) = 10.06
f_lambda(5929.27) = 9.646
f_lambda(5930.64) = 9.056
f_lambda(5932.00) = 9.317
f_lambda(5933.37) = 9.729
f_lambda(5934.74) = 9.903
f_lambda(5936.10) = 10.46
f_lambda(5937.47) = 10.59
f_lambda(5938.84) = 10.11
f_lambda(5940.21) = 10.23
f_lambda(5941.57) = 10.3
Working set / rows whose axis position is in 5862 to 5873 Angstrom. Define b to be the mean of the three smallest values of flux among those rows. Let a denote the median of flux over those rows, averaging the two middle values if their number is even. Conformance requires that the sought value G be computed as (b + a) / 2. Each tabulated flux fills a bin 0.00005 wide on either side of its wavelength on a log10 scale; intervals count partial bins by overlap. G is 10.0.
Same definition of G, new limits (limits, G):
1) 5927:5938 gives 9.6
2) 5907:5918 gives 10.2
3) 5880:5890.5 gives 9.1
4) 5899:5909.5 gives 10.1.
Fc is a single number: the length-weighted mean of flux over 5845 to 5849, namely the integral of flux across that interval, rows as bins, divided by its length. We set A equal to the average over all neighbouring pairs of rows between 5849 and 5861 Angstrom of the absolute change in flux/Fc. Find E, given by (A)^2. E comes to 0.0007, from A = 0.027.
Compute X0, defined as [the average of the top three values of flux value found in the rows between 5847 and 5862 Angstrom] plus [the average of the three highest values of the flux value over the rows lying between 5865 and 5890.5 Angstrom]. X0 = 22.2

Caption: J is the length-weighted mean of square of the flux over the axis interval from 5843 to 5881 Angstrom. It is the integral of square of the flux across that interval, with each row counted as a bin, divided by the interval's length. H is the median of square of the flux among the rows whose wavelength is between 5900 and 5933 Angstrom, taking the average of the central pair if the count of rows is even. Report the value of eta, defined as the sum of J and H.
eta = 211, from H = 103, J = 108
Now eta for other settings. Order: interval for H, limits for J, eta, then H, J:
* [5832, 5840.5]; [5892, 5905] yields 211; 116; 95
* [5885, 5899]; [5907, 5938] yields 186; 85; 101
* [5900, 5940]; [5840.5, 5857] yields 205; 103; 103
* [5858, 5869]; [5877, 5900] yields 202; 109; 93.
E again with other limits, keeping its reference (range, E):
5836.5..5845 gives 0.0014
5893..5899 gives 0.0005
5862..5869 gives 0.0008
